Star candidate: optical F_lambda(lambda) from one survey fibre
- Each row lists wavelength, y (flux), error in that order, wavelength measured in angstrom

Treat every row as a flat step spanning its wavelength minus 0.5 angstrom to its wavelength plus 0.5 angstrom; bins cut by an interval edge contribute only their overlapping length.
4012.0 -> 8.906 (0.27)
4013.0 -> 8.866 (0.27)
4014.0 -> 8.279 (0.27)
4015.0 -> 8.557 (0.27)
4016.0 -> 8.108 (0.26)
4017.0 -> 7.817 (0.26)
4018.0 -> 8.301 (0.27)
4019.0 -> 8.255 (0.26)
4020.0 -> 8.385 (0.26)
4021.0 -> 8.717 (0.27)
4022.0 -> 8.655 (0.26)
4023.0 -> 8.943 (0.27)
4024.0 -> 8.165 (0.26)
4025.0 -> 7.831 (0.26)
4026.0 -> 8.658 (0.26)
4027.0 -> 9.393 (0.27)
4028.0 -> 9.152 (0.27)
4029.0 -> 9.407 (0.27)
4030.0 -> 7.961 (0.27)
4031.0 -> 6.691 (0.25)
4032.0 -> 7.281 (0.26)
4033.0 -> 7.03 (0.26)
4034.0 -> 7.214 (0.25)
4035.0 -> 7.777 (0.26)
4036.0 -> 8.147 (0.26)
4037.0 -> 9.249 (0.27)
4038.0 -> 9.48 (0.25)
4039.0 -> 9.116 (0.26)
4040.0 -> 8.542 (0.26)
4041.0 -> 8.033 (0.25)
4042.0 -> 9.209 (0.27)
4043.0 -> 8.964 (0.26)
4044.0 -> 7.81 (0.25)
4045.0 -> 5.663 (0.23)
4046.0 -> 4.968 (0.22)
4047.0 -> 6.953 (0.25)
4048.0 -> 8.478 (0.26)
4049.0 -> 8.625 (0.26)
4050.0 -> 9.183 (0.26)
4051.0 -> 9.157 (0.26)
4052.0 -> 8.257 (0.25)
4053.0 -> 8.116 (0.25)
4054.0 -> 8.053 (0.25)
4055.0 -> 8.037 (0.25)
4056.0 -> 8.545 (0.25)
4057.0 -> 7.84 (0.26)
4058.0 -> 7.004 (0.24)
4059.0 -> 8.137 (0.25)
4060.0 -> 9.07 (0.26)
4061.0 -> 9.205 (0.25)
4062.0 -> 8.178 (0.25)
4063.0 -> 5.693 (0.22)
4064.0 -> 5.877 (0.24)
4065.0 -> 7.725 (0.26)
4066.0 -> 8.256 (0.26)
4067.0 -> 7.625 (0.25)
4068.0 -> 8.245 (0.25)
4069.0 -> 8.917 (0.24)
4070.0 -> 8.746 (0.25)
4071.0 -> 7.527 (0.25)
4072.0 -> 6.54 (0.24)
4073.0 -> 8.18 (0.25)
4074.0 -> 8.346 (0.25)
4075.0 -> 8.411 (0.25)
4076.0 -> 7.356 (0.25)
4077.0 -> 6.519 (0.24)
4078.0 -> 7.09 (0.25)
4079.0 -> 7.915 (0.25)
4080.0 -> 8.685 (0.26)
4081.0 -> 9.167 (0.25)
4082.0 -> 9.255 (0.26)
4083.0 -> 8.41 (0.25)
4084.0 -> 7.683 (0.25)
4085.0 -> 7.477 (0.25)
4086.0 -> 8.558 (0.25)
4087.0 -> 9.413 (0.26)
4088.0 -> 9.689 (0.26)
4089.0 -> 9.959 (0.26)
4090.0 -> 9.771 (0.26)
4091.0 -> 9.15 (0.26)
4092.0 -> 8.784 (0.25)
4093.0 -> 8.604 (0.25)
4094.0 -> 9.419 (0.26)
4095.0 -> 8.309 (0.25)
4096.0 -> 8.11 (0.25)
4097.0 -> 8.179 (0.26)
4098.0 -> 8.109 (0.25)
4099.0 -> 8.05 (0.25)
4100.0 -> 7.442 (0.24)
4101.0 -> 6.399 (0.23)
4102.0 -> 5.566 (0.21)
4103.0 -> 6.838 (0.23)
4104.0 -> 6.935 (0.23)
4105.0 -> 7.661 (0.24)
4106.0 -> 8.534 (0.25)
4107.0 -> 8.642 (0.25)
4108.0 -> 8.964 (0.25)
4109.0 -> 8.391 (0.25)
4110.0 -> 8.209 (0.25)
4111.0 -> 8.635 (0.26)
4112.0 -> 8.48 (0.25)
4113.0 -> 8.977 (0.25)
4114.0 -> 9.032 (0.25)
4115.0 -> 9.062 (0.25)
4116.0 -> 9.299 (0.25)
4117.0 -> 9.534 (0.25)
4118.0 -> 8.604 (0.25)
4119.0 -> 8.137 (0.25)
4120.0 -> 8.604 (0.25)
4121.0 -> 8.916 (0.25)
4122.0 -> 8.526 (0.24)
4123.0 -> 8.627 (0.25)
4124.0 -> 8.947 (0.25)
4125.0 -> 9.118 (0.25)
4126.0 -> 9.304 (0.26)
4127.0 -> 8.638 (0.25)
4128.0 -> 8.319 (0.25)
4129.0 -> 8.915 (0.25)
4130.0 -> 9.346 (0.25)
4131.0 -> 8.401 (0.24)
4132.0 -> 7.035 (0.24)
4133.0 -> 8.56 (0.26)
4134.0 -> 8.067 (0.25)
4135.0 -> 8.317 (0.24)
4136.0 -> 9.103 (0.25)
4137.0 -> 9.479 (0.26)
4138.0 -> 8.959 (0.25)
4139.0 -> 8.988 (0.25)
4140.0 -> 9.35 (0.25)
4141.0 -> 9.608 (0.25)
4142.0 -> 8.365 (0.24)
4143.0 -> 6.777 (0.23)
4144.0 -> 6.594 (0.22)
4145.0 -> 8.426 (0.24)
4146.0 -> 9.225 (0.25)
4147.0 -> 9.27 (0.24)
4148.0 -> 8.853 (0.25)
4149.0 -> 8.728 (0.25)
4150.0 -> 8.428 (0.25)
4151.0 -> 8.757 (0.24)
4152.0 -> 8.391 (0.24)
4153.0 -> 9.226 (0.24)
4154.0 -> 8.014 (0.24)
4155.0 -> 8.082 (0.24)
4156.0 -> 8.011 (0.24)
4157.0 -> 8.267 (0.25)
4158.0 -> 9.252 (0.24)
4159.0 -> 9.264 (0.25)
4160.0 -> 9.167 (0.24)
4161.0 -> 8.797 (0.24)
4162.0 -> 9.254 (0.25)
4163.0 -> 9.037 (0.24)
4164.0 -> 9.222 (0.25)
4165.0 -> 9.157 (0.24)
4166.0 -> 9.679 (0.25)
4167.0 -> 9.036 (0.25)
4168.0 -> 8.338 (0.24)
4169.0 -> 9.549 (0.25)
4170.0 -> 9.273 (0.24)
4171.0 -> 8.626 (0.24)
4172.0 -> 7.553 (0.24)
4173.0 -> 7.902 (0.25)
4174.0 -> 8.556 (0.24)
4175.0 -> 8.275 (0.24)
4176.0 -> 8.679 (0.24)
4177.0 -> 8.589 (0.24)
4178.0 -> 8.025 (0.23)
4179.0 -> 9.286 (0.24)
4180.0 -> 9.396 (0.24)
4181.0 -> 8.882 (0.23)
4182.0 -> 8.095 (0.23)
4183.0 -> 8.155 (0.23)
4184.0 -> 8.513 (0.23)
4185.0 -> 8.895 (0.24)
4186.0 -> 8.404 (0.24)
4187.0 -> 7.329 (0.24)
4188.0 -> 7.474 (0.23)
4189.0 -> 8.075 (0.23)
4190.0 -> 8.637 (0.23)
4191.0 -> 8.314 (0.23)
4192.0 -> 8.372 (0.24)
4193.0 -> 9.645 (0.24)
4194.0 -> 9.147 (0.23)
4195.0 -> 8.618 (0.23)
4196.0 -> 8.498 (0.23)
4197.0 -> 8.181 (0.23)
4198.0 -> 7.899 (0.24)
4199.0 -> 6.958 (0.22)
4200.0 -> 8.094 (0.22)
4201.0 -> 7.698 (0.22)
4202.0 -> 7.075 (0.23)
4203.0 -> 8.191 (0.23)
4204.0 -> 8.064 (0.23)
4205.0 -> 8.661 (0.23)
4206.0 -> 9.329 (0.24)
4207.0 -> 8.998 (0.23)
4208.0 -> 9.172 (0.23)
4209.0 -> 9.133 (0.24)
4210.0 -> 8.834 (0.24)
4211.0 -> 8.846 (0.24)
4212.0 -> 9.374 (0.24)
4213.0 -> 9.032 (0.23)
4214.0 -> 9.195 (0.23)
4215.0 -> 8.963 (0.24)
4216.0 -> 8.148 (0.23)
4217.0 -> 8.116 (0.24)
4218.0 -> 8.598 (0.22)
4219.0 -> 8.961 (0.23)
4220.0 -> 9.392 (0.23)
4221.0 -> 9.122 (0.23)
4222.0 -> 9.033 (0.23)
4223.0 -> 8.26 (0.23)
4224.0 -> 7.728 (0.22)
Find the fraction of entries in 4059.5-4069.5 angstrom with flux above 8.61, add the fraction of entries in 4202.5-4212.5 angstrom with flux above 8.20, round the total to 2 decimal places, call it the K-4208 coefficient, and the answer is 1.10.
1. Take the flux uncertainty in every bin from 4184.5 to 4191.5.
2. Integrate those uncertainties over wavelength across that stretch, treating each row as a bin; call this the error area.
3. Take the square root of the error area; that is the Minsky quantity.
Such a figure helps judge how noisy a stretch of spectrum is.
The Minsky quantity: 1.28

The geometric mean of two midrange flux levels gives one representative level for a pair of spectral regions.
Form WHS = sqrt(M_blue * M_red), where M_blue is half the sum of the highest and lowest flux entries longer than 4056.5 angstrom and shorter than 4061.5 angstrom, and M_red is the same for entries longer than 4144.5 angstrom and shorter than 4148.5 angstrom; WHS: 8.5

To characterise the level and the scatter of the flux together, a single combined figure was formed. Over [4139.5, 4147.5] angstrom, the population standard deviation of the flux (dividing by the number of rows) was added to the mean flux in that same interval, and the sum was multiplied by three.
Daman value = 28.7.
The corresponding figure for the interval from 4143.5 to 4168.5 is 28.1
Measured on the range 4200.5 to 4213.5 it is 27.9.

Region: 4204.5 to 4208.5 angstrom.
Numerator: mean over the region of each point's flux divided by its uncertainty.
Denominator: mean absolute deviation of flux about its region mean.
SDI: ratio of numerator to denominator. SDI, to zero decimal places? 185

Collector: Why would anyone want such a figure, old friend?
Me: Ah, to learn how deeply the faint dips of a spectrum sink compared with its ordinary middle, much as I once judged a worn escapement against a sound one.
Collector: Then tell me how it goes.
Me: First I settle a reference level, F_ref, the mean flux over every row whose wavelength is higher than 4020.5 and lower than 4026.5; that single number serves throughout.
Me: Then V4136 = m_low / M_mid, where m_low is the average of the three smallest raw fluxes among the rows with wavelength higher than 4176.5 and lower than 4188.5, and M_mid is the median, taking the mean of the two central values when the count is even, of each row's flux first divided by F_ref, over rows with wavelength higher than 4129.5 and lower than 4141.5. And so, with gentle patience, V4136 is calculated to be 7.20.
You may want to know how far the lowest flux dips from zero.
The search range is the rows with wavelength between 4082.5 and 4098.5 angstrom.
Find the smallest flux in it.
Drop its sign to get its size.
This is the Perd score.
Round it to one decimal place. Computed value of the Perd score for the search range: 7.5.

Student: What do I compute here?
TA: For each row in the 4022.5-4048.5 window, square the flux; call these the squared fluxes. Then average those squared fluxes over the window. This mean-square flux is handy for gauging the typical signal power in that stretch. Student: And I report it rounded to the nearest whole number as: 67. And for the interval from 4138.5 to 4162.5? 75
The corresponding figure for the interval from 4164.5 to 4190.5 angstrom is 74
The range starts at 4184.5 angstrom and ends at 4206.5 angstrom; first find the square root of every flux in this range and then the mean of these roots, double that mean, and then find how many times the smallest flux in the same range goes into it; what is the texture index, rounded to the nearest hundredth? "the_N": 0.83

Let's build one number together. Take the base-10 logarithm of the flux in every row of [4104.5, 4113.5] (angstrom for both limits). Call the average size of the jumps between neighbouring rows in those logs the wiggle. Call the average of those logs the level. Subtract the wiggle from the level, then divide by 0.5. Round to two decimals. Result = 1.82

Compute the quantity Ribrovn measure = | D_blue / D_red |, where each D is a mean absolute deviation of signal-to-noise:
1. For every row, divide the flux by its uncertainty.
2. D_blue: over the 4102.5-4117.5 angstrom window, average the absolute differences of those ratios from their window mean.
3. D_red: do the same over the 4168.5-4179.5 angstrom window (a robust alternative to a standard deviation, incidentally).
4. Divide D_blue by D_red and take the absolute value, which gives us 1.06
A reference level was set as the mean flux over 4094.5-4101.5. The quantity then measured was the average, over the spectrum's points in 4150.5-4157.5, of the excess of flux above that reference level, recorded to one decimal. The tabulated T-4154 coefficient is 0.6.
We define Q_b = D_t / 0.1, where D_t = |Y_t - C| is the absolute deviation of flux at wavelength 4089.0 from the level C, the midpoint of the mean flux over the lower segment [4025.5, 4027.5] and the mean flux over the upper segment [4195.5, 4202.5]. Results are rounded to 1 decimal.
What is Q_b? 15.6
